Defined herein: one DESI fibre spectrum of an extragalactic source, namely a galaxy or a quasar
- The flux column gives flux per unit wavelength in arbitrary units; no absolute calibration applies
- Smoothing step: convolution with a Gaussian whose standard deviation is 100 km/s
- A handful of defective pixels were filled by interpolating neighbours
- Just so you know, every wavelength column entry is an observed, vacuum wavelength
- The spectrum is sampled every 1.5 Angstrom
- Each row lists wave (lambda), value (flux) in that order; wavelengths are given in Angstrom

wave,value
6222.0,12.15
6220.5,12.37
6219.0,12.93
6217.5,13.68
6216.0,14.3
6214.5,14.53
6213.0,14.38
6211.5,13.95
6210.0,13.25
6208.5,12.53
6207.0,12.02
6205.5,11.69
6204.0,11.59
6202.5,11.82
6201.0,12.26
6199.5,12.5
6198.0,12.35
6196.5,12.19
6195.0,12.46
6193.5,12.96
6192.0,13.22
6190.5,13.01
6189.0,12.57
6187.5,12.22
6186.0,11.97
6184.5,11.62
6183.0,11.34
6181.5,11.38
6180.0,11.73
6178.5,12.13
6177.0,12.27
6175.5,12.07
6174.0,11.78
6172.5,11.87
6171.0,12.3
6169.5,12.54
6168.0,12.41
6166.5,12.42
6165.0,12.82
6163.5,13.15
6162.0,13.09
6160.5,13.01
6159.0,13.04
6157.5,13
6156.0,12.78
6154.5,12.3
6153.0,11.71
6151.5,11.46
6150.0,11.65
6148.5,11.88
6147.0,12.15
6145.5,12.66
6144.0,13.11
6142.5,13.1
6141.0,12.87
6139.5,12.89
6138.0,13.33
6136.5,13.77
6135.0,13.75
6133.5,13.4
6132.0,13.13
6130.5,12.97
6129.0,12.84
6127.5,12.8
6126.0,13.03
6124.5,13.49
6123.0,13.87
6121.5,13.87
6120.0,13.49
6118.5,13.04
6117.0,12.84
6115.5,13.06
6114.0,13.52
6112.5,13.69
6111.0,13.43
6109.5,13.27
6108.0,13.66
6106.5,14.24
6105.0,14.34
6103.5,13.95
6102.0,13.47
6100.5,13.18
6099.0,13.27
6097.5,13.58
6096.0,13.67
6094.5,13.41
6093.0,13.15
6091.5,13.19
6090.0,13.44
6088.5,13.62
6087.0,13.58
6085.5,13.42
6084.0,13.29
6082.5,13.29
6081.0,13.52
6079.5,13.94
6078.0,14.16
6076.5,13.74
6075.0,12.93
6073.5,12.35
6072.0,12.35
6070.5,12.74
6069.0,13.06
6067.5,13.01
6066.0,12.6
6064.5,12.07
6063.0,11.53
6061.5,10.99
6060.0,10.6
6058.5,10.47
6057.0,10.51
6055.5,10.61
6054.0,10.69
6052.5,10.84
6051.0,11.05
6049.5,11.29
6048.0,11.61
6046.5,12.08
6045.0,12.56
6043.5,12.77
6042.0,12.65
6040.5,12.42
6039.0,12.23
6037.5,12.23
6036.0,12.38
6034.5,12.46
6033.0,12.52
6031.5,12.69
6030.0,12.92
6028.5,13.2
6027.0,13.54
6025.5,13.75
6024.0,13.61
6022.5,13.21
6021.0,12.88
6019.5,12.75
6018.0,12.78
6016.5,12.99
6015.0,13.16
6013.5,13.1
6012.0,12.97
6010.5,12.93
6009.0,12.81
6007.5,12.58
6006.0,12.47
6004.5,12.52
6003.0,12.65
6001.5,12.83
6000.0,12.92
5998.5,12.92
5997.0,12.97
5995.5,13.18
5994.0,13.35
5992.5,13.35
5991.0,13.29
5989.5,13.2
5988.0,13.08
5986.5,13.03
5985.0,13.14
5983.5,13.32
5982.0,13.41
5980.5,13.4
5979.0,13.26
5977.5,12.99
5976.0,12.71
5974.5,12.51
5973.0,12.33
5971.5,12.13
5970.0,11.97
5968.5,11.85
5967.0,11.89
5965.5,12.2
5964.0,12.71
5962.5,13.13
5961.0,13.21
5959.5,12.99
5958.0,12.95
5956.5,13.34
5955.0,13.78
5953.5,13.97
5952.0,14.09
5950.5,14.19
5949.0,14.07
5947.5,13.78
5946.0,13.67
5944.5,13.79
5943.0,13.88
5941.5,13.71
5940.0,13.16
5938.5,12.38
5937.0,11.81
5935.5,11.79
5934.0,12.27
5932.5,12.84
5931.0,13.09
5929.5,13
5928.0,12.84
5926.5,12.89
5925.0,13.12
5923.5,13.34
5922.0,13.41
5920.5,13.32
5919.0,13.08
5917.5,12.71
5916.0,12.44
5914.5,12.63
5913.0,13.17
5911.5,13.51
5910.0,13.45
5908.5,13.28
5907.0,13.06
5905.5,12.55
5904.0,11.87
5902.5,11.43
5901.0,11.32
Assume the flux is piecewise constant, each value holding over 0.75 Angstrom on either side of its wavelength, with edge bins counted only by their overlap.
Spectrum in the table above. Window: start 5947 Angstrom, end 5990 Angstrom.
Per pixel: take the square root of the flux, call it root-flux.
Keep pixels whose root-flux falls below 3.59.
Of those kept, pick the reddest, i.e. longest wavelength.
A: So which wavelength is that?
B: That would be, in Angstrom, 5976.0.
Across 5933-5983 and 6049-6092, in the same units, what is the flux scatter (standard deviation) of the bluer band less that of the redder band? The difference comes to -0.5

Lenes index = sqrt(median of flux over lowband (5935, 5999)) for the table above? 3.63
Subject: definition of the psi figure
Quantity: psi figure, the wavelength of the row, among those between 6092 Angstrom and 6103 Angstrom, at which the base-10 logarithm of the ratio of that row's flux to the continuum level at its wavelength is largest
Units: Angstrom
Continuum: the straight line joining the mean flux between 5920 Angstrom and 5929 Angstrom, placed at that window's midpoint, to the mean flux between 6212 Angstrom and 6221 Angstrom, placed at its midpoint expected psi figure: 6096.0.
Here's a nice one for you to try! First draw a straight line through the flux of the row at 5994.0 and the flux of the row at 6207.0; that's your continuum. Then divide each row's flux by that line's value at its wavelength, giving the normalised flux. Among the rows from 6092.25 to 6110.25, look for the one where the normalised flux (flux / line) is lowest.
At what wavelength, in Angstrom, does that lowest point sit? 6093.0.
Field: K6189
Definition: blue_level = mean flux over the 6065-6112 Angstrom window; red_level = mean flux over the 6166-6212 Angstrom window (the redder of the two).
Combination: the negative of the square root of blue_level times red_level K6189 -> -12.8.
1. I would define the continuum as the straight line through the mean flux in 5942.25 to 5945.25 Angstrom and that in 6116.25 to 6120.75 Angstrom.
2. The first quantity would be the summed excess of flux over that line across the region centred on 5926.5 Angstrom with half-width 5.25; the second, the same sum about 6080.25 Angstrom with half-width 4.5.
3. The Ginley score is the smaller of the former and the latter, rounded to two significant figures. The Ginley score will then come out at -5.6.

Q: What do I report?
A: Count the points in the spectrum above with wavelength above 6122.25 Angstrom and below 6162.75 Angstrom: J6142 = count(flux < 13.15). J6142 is 21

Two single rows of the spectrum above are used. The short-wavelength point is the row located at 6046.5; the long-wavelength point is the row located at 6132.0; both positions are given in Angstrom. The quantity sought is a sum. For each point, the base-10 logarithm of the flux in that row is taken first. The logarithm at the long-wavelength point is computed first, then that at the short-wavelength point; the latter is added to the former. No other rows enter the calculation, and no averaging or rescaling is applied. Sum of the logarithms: 2.20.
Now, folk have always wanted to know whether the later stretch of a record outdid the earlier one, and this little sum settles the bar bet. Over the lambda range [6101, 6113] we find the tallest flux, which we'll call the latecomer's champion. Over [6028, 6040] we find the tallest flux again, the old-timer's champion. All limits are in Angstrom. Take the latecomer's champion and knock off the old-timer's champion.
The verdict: 1.1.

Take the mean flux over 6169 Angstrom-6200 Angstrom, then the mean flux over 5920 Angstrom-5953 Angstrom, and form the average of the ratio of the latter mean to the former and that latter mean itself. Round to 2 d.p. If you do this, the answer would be 7.14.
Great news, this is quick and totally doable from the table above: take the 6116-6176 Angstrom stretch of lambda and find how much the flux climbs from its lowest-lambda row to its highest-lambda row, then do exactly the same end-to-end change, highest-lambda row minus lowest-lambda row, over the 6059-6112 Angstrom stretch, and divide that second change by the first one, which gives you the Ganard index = -3.7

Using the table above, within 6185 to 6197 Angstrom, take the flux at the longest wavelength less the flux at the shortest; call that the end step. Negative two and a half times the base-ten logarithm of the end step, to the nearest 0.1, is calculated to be 1.6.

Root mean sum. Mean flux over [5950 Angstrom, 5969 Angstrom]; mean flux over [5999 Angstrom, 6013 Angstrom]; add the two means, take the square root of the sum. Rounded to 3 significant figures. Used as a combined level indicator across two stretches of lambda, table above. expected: 5.08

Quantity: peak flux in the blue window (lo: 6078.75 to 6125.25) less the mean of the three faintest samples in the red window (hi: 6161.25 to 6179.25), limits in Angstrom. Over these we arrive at 2.4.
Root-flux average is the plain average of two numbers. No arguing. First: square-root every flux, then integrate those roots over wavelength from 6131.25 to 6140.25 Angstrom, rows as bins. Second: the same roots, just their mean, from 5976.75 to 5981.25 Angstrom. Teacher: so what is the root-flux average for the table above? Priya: 18.3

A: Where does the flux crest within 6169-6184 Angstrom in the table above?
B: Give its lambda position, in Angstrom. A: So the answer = 6169.5 Angstrom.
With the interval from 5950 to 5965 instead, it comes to 5950.5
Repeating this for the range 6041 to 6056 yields 6043.5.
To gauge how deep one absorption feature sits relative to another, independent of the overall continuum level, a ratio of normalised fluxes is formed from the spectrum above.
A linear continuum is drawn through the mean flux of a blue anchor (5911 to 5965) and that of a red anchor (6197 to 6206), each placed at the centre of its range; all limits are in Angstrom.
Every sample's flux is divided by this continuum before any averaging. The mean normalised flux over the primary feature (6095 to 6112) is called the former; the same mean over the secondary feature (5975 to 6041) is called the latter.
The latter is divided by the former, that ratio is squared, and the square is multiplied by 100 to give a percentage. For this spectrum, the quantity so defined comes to 85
